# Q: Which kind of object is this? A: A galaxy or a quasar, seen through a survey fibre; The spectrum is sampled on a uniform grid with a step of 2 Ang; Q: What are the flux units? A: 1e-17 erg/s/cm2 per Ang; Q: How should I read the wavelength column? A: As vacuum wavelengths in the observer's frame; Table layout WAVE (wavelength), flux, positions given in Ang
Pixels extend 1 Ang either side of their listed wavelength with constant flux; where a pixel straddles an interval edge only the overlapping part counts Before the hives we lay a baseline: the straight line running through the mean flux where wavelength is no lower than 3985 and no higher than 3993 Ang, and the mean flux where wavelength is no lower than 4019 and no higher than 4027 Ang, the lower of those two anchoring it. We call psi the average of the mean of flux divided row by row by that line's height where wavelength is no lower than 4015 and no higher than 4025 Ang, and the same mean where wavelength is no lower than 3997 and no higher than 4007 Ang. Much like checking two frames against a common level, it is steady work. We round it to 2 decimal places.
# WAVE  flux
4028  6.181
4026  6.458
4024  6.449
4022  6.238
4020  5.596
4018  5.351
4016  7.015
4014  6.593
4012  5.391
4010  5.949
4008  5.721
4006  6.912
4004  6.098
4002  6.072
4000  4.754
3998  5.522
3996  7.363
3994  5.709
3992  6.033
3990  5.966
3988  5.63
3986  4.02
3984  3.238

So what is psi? 1.01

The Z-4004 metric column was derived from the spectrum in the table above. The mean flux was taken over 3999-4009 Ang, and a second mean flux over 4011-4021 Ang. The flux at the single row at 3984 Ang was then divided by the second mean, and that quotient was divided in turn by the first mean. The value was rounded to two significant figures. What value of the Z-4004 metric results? 0.091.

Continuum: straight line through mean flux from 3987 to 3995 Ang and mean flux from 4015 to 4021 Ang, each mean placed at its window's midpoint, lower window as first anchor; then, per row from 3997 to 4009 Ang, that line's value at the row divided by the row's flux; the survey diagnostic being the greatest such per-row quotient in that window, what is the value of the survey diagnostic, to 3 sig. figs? 1.24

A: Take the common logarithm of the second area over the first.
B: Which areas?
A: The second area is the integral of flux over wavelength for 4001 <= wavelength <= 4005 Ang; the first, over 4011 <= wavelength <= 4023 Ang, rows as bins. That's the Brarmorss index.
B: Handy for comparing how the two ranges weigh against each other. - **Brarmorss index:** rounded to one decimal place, -0.5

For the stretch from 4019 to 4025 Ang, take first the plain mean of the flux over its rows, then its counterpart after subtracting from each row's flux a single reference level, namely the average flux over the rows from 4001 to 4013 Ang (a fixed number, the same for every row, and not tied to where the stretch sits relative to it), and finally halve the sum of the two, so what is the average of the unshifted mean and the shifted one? 3.08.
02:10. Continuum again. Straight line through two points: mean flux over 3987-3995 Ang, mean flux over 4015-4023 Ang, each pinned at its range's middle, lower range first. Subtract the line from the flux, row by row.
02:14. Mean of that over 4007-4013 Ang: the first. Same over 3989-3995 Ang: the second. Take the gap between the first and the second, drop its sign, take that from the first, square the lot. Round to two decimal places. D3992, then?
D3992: 0.42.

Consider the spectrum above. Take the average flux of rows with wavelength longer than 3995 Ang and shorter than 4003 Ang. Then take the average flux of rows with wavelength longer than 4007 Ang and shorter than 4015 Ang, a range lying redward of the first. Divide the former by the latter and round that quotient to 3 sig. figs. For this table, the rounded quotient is 1.00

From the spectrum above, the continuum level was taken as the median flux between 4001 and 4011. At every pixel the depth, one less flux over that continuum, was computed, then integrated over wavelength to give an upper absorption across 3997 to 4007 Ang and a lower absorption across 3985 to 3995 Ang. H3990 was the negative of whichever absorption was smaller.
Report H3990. -0.33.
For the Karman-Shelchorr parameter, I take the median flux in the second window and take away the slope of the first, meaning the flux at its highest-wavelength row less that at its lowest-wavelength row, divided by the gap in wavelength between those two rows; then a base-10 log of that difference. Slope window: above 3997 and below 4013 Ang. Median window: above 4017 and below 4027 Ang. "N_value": 0.80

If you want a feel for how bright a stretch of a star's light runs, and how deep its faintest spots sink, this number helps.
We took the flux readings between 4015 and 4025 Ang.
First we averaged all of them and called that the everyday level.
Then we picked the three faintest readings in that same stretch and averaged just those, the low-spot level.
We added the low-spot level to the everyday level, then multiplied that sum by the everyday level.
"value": 72.7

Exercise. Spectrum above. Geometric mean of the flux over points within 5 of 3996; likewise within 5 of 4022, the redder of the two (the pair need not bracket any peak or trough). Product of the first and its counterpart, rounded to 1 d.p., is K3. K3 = 34.9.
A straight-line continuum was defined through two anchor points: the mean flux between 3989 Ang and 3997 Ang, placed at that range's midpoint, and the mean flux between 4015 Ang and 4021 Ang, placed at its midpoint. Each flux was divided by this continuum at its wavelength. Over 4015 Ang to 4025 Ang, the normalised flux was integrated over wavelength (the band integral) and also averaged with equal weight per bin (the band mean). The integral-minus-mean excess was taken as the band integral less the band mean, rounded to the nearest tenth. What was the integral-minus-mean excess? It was 9.2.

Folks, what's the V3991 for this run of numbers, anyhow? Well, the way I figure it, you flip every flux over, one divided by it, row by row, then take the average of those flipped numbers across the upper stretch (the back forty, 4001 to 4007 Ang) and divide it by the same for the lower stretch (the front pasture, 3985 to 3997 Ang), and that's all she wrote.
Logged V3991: 0.884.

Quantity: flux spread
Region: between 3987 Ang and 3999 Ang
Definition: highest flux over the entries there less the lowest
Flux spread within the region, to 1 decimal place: 1.8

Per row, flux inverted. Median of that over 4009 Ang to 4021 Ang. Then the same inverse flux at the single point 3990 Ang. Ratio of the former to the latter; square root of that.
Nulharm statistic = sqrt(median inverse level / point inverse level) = 1.02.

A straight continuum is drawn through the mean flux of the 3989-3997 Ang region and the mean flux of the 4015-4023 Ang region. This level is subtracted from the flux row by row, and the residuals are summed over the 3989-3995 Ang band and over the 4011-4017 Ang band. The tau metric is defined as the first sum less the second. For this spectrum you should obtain -1.8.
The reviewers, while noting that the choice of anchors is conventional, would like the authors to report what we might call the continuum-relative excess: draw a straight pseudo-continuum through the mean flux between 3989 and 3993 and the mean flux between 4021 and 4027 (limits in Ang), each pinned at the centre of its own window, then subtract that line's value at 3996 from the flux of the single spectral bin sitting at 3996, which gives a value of 1.3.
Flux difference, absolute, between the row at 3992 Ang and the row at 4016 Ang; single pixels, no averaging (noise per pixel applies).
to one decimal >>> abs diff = 1.0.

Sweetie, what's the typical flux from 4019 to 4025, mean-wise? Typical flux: 6.09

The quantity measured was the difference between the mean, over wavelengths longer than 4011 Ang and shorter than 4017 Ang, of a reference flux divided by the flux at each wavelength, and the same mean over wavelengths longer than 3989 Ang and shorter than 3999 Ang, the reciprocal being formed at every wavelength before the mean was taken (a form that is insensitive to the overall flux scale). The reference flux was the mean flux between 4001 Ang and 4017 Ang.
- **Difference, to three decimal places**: -0.032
